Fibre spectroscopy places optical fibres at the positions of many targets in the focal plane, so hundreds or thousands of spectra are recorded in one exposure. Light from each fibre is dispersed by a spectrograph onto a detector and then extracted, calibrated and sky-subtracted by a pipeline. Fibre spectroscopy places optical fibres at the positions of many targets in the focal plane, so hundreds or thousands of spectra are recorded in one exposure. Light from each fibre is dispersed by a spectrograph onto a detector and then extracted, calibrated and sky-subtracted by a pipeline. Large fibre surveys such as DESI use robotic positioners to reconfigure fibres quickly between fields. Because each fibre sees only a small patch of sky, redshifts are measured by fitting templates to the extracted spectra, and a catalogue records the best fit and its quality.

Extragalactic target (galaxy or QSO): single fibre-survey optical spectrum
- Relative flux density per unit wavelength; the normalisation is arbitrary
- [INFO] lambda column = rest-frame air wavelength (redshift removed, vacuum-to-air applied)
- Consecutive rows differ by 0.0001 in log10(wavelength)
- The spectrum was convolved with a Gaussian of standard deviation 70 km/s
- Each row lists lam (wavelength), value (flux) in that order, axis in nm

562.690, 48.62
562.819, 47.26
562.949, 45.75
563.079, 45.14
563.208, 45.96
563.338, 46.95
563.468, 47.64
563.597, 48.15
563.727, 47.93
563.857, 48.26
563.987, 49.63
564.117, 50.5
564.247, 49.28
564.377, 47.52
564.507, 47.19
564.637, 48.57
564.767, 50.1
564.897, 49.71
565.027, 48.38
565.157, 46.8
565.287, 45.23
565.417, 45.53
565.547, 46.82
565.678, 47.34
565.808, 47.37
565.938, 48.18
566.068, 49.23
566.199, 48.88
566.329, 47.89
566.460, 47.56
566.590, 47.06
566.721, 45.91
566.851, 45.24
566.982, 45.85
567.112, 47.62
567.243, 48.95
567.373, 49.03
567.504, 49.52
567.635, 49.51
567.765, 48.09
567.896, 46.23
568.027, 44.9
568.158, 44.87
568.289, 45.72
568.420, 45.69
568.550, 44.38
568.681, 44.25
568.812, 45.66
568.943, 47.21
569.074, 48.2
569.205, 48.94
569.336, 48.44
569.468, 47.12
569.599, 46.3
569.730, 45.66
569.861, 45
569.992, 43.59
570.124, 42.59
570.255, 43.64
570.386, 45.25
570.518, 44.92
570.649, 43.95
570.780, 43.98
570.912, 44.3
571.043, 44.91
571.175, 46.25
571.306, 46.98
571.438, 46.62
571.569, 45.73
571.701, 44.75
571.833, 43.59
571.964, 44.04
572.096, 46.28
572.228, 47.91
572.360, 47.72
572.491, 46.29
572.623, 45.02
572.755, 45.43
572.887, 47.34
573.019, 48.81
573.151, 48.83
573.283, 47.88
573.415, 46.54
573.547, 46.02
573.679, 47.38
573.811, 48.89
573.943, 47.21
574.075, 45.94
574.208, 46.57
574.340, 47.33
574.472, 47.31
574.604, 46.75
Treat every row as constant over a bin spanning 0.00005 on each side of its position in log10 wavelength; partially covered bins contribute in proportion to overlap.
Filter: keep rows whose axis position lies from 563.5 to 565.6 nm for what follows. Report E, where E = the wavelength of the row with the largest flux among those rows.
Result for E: 564.117 nm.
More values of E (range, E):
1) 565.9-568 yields 567.504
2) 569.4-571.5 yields 569.468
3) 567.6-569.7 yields 567.635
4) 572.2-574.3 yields 573.811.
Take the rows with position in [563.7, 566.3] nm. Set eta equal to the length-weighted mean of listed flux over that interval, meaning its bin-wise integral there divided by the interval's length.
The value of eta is 48.1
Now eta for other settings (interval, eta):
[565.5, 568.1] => 47.5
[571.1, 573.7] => 46.4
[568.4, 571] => 45.5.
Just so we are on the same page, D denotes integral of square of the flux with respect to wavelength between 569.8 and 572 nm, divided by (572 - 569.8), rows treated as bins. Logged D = 2002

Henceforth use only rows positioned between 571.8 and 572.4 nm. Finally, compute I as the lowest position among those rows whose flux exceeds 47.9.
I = 572.228 nm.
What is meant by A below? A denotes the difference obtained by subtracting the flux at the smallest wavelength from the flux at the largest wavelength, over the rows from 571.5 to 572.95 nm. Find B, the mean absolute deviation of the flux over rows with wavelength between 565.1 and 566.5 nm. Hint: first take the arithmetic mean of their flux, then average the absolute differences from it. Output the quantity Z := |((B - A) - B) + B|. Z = 0.7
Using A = 1.6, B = 0.91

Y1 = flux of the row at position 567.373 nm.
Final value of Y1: 49.03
